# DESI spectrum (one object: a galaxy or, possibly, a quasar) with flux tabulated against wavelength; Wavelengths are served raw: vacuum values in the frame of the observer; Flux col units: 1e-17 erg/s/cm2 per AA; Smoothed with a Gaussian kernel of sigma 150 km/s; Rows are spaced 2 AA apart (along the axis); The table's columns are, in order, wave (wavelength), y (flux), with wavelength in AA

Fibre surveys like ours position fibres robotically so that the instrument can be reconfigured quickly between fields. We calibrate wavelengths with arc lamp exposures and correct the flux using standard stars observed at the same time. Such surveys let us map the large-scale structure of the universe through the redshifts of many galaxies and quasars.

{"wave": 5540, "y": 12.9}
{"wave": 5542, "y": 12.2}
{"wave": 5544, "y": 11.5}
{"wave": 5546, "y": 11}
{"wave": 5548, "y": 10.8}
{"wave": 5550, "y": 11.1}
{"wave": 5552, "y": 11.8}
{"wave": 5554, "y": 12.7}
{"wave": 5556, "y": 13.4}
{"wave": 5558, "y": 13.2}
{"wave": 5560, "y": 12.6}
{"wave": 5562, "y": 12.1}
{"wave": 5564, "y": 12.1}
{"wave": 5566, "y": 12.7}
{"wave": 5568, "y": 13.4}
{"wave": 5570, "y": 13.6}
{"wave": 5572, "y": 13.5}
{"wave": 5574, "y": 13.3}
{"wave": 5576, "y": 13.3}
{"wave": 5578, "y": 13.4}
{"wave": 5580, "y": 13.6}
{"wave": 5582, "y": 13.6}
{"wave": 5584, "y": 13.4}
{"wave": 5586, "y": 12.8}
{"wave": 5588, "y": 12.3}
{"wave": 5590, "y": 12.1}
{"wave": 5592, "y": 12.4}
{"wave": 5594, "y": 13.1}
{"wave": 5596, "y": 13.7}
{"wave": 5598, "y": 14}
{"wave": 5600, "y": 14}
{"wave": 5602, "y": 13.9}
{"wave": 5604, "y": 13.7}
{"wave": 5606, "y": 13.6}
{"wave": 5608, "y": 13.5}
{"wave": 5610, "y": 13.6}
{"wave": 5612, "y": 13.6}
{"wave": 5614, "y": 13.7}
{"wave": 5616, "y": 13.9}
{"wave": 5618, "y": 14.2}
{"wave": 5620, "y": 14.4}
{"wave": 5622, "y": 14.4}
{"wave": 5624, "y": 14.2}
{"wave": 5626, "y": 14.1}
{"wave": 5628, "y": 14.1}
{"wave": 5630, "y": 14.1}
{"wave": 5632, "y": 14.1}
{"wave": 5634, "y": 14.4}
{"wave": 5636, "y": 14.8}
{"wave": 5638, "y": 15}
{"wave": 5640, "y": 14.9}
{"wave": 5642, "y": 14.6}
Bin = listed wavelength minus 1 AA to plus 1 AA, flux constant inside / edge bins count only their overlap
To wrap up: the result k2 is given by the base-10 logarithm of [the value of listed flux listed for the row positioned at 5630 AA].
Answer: 1.15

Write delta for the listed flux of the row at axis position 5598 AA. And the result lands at 14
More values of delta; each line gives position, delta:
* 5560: 12.6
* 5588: 12.3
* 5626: 14.1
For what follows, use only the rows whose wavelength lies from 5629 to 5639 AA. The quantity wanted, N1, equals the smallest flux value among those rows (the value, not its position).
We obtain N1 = 14.1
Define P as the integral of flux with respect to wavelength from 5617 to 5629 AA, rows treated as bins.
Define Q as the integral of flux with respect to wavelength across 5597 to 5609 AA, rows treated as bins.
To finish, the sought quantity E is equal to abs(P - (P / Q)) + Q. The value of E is 335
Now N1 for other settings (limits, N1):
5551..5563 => 11.8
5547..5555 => 10.8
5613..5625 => 13.7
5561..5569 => 12.1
